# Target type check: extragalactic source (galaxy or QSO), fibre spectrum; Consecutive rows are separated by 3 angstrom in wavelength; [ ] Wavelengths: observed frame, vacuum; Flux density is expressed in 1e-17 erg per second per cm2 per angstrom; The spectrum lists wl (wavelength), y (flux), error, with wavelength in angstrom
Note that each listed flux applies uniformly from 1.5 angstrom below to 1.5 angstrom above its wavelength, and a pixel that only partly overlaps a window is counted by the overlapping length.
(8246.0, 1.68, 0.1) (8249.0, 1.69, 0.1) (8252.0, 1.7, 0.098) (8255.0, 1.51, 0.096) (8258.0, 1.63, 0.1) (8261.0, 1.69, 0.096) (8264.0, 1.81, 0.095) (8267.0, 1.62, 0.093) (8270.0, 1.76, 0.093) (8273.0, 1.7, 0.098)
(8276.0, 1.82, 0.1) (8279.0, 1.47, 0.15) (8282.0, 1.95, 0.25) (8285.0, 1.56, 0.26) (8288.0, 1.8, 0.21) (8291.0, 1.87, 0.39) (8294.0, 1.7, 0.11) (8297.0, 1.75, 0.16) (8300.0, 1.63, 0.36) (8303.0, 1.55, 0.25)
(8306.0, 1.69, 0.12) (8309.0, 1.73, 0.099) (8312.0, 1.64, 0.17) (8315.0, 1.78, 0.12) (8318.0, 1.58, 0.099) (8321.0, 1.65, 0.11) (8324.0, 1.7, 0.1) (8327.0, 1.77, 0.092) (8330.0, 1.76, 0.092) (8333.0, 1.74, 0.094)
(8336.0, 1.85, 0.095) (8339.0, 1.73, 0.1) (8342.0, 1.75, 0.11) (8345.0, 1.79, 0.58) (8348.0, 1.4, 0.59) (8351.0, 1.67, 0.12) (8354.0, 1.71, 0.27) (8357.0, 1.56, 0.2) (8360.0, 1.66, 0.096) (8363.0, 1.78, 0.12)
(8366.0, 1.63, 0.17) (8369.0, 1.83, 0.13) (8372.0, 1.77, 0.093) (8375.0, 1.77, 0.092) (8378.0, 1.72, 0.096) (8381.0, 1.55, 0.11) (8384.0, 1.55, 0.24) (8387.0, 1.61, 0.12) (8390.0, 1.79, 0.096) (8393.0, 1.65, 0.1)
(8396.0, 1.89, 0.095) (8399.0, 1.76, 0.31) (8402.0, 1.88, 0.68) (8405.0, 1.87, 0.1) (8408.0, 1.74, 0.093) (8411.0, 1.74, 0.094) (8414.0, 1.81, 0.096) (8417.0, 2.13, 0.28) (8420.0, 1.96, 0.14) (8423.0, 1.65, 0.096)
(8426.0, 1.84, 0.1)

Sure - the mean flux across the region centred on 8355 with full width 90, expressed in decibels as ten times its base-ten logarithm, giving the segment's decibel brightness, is 2.31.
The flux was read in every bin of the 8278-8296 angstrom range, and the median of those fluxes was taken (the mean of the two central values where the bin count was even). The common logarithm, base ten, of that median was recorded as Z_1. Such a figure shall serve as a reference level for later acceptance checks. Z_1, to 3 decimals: 0.243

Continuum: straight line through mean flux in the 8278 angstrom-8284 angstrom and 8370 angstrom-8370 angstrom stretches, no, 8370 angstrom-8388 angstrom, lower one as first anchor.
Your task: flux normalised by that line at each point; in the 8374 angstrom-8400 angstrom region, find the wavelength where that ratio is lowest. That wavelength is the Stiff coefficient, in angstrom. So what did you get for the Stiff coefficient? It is 8381.0 angstrom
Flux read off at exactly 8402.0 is 1.88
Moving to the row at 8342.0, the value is 1.75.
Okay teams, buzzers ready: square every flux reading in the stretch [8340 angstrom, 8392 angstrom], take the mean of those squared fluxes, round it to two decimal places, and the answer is 2.83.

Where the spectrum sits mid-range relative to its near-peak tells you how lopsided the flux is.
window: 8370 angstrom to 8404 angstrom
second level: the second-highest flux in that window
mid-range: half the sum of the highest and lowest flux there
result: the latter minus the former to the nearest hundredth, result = -0.16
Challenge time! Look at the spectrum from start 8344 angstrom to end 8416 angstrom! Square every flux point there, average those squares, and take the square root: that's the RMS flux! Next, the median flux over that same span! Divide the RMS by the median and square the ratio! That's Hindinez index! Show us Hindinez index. 0.97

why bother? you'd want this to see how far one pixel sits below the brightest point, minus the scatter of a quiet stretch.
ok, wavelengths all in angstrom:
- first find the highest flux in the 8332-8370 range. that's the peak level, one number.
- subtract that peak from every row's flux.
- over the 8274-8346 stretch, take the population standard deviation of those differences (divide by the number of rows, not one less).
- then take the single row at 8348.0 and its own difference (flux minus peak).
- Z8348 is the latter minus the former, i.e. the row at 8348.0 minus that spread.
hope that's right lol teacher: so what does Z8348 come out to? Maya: -0.56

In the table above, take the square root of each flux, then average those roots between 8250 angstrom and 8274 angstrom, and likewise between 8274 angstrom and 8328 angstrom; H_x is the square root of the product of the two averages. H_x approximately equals 1.30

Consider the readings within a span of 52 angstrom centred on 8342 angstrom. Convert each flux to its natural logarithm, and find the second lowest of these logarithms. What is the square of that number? 0.20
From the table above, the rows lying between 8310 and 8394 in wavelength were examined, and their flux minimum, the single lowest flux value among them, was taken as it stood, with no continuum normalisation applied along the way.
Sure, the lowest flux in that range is 1.4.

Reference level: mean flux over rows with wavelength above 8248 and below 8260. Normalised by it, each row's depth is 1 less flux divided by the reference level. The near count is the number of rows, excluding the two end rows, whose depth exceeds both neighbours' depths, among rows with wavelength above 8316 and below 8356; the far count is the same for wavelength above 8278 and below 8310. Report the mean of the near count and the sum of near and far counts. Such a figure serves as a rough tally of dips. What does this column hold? 4.5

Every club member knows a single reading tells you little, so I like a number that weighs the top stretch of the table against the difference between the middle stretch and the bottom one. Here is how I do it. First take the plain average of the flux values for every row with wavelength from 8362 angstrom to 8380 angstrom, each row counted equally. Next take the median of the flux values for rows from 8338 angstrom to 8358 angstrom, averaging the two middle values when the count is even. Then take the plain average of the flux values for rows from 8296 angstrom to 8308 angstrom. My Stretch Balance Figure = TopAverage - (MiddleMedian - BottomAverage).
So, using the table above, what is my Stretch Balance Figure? 1.69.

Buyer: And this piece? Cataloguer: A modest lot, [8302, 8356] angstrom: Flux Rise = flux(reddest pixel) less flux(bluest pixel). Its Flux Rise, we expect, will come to 0.16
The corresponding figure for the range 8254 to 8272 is 0.25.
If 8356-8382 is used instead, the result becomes -0.01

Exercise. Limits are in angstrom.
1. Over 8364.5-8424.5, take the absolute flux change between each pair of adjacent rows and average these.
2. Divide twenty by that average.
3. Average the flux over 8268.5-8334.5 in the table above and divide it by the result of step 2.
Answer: 0.0106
